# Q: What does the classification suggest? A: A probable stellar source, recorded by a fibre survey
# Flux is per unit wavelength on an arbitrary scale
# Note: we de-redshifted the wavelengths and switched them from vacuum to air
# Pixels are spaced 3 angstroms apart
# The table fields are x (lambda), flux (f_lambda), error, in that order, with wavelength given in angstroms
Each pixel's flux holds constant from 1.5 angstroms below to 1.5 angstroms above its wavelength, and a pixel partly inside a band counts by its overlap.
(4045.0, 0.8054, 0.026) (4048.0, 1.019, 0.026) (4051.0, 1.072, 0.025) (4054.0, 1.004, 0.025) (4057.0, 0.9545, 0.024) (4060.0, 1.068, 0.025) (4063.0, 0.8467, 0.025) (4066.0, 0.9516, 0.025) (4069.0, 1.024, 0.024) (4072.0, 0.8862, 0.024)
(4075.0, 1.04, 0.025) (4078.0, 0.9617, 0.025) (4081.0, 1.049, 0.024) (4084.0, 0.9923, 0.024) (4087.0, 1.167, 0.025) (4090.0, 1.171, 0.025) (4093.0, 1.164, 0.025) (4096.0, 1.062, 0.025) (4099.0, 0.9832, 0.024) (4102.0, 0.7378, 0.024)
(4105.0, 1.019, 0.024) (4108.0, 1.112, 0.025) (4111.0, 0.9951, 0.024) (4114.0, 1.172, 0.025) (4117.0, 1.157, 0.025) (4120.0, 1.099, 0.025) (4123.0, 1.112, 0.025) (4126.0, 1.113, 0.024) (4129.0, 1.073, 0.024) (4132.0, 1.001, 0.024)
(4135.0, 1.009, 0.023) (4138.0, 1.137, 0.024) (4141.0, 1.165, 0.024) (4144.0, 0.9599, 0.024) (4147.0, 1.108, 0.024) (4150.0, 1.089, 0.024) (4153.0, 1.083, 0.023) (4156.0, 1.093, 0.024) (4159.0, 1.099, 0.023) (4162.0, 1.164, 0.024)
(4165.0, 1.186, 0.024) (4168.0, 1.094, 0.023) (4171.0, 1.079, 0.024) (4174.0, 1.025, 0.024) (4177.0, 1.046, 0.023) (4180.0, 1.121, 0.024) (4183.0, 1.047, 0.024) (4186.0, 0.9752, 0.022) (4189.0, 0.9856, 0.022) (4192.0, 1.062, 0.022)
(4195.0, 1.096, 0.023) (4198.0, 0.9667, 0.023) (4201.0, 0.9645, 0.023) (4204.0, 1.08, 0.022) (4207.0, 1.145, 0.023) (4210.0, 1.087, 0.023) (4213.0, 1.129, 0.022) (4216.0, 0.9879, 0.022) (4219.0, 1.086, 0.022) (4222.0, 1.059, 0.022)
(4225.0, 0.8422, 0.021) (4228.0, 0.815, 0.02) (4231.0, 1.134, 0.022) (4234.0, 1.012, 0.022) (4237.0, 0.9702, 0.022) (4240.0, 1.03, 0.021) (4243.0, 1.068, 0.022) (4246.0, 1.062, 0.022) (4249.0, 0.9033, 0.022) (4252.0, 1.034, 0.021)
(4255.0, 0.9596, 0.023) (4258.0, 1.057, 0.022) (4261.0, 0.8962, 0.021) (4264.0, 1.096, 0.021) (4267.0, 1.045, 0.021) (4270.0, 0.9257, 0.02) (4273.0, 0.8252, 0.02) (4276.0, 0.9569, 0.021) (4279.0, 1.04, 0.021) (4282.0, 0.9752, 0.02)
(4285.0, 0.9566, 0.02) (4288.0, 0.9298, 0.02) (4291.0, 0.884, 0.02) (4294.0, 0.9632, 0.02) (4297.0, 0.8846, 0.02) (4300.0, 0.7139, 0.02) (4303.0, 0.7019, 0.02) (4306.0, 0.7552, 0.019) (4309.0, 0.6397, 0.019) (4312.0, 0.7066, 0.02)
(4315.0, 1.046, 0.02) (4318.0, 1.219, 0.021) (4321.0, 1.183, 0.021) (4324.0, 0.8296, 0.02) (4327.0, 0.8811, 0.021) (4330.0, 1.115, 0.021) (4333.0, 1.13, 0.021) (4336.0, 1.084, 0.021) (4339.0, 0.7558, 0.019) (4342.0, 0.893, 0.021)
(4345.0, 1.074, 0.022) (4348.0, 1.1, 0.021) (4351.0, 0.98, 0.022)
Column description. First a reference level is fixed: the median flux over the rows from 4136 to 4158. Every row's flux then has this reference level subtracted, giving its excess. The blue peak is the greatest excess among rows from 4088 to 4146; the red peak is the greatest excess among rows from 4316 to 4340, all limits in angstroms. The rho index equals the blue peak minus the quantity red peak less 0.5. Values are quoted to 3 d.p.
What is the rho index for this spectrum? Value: 0.453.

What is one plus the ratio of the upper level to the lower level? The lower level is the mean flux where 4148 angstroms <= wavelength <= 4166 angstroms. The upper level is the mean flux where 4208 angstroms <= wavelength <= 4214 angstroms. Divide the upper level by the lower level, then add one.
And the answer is 1.99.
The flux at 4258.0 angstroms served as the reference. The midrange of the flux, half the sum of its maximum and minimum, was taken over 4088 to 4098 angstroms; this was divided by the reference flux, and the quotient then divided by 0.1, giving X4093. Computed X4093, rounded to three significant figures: 10.6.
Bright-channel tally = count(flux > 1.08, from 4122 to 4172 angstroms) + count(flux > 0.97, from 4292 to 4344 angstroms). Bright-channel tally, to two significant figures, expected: 18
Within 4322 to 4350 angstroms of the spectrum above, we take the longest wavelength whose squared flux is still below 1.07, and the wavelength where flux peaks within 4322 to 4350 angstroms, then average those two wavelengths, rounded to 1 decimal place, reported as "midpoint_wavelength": 4337.5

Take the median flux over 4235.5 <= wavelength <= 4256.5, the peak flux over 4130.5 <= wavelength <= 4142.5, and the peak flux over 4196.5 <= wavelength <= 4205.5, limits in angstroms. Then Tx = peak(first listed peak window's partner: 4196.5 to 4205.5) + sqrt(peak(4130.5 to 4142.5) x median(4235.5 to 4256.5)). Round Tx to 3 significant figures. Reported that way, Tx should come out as 2.18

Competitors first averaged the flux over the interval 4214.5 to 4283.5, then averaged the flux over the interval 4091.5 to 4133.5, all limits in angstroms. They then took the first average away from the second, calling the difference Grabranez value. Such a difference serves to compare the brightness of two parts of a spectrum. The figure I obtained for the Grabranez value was 0.067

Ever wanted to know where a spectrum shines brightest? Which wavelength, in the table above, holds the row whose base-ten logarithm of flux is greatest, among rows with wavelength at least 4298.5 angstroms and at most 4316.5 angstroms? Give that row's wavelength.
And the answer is 4315.0 angstroms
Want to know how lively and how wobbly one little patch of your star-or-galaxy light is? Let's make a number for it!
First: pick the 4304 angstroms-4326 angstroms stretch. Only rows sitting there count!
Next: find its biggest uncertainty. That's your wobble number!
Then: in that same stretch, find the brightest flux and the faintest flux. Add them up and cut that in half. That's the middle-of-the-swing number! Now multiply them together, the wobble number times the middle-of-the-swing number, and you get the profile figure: 0.0195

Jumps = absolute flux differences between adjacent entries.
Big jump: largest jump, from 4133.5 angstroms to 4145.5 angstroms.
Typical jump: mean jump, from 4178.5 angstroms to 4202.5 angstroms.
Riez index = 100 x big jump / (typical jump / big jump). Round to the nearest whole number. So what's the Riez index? 74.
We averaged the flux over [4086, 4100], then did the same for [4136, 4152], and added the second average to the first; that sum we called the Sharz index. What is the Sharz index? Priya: 2.20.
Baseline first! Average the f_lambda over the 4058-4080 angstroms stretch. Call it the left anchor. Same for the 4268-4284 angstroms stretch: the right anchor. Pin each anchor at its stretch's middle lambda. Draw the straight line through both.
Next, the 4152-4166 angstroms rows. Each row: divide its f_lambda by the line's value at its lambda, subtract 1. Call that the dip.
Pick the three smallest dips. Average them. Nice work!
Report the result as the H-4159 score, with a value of 0.14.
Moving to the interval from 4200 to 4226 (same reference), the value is -0.02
